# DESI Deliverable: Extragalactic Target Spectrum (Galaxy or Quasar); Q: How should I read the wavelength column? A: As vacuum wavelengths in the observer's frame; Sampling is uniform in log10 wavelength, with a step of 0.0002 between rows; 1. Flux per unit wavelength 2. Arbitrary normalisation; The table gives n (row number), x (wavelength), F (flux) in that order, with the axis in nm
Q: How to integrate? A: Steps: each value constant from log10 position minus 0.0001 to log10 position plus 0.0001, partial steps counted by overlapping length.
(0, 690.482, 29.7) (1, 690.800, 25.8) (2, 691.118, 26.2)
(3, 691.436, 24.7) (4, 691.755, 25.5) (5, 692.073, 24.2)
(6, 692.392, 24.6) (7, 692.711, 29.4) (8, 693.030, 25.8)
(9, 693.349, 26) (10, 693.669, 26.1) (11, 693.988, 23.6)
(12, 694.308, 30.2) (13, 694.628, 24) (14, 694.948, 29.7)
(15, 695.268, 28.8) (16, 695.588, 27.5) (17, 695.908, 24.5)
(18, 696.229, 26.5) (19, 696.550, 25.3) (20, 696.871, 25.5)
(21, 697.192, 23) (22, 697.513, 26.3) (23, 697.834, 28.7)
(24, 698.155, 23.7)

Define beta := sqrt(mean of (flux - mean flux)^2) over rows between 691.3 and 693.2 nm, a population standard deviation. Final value 1.74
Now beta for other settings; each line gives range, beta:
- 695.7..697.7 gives 1.18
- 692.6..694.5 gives 2.26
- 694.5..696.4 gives 2.09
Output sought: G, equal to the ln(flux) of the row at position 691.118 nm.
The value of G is 3.27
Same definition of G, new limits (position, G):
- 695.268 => 3.36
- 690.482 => 3.39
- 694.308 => 3.41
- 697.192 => 3.14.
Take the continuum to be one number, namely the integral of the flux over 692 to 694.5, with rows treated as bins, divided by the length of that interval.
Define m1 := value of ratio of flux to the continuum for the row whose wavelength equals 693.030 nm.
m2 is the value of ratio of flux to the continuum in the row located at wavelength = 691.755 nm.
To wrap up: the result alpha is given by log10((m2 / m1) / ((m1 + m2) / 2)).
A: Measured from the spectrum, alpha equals 0.005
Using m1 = 0.98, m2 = 0.97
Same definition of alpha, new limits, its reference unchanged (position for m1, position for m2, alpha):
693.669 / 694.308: 0.033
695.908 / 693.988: 0.022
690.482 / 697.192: -0.112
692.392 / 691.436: 0.029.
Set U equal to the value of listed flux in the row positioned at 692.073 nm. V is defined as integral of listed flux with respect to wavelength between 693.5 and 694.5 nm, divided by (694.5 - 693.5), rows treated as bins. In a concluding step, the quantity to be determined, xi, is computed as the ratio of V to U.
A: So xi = 1.10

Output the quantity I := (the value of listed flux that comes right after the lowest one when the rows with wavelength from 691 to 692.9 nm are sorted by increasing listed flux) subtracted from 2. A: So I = -22.6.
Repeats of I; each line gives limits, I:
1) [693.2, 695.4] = -22.0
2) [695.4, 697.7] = -22.5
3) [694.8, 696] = -25.5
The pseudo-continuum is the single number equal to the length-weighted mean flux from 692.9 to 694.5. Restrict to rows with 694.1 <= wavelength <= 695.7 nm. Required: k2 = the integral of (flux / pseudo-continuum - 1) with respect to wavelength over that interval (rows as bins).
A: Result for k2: 0.099 nm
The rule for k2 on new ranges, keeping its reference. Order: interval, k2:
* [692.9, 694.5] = 0.000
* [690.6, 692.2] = -0.054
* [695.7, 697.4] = -0.079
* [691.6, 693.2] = -0.024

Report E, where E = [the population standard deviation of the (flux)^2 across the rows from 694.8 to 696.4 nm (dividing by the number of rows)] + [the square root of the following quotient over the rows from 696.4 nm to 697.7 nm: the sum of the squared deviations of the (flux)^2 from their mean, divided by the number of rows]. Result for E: 159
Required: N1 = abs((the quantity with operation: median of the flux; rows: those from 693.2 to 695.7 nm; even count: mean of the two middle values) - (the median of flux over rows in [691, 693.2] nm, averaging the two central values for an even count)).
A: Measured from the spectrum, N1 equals 1.3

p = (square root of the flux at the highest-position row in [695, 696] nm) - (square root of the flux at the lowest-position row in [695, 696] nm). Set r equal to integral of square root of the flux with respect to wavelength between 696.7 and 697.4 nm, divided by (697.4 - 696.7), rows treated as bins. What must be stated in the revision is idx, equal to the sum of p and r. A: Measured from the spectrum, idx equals 4.52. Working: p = -0.4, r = 4.94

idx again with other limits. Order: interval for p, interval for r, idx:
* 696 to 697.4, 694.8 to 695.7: 5.01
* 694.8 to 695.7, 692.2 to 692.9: 4.97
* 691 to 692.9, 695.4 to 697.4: 5.35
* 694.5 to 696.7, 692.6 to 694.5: 5.30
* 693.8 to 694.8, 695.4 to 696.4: 5.16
